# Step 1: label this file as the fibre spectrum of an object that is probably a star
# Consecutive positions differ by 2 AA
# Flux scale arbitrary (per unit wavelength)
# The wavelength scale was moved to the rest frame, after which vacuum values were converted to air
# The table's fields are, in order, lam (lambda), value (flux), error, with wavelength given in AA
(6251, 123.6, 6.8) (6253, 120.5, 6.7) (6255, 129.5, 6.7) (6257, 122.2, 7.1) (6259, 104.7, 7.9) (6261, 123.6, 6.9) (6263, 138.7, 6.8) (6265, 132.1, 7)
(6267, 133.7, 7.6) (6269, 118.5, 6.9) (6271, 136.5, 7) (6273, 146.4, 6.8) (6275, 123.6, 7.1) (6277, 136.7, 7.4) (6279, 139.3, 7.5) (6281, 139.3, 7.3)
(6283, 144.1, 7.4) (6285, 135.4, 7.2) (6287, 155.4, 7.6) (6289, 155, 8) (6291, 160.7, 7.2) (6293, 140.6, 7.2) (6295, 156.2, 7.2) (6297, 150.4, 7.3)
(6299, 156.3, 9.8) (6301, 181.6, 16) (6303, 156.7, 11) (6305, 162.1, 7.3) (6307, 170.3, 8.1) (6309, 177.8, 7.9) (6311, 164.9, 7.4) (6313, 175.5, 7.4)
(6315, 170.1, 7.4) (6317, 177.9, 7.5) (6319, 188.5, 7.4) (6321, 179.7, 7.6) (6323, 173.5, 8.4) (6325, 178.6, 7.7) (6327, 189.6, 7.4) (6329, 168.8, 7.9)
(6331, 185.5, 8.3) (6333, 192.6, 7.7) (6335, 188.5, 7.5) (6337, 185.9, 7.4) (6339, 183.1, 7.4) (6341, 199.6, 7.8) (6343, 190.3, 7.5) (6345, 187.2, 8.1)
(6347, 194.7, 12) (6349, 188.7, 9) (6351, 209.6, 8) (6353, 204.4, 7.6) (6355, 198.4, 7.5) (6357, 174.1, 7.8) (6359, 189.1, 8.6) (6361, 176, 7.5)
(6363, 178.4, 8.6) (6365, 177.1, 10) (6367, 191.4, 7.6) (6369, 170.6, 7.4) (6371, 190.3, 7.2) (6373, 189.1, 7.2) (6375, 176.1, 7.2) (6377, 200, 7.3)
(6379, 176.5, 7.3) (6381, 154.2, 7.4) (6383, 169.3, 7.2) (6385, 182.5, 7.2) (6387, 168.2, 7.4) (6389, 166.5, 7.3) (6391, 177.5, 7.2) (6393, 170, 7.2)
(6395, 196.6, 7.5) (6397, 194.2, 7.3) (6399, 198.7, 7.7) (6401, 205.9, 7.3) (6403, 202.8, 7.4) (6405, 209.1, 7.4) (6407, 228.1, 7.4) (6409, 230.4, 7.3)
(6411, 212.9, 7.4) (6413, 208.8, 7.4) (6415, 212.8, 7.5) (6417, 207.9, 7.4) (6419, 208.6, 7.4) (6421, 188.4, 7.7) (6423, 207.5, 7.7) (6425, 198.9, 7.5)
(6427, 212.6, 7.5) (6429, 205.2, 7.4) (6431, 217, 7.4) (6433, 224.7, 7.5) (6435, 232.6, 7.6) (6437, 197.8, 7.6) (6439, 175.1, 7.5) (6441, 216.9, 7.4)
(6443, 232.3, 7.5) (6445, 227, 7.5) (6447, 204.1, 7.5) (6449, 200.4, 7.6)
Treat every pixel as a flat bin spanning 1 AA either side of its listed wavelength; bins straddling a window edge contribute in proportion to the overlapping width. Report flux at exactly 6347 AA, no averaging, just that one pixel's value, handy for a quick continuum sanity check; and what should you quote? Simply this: 194.7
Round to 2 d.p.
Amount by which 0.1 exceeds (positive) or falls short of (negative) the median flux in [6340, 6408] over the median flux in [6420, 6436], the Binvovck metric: -0.80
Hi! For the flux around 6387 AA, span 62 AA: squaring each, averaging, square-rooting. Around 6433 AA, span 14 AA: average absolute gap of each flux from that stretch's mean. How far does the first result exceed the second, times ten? 1765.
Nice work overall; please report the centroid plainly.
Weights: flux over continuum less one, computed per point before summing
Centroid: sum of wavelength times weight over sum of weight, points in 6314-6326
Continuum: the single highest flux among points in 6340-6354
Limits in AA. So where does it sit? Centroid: 6319.9 AA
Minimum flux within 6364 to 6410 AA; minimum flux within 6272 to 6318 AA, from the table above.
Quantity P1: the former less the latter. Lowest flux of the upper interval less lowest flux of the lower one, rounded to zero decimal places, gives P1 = 31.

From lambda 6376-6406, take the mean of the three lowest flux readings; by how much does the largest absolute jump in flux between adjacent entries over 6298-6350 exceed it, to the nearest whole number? -138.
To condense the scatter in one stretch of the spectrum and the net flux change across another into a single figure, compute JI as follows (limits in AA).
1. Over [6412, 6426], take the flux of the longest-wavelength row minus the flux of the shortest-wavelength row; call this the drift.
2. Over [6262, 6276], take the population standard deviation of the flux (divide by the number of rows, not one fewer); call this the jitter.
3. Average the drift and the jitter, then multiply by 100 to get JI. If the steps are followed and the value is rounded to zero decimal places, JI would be -62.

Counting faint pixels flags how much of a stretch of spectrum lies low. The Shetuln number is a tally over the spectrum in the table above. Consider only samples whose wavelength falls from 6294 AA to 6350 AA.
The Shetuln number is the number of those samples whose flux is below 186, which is 19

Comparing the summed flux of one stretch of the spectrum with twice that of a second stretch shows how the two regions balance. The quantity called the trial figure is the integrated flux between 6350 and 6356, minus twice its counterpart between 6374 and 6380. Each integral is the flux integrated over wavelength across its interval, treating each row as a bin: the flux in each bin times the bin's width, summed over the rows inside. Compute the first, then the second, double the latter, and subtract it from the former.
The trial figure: -986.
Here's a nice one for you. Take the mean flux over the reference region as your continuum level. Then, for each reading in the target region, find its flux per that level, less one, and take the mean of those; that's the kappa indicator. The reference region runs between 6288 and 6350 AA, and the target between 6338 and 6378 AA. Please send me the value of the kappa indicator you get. 0.075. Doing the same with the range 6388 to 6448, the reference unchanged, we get 0.174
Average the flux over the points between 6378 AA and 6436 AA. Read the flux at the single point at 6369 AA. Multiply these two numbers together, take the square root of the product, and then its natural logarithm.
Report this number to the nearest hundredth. 5.22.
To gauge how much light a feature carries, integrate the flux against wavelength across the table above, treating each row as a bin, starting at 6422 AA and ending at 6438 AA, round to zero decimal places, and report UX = 3393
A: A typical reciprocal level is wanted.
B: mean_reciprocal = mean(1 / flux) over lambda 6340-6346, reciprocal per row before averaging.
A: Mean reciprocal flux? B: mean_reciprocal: 0.0052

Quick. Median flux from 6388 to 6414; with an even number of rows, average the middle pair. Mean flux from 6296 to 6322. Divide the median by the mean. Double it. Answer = 2.38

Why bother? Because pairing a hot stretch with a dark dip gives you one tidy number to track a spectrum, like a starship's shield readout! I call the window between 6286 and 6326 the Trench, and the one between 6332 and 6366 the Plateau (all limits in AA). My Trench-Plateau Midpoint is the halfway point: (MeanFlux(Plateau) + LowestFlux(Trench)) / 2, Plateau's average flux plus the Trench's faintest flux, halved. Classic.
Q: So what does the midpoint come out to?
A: 165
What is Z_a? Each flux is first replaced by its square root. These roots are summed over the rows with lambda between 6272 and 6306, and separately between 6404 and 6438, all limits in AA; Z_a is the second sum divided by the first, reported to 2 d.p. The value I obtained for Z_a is 1.19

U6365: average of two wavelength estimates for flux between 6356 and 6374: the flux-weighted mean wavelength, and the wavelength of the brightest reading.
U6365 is 6366.0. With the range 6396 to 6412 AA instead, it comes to 6406.6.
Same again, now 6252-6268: 6261.6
